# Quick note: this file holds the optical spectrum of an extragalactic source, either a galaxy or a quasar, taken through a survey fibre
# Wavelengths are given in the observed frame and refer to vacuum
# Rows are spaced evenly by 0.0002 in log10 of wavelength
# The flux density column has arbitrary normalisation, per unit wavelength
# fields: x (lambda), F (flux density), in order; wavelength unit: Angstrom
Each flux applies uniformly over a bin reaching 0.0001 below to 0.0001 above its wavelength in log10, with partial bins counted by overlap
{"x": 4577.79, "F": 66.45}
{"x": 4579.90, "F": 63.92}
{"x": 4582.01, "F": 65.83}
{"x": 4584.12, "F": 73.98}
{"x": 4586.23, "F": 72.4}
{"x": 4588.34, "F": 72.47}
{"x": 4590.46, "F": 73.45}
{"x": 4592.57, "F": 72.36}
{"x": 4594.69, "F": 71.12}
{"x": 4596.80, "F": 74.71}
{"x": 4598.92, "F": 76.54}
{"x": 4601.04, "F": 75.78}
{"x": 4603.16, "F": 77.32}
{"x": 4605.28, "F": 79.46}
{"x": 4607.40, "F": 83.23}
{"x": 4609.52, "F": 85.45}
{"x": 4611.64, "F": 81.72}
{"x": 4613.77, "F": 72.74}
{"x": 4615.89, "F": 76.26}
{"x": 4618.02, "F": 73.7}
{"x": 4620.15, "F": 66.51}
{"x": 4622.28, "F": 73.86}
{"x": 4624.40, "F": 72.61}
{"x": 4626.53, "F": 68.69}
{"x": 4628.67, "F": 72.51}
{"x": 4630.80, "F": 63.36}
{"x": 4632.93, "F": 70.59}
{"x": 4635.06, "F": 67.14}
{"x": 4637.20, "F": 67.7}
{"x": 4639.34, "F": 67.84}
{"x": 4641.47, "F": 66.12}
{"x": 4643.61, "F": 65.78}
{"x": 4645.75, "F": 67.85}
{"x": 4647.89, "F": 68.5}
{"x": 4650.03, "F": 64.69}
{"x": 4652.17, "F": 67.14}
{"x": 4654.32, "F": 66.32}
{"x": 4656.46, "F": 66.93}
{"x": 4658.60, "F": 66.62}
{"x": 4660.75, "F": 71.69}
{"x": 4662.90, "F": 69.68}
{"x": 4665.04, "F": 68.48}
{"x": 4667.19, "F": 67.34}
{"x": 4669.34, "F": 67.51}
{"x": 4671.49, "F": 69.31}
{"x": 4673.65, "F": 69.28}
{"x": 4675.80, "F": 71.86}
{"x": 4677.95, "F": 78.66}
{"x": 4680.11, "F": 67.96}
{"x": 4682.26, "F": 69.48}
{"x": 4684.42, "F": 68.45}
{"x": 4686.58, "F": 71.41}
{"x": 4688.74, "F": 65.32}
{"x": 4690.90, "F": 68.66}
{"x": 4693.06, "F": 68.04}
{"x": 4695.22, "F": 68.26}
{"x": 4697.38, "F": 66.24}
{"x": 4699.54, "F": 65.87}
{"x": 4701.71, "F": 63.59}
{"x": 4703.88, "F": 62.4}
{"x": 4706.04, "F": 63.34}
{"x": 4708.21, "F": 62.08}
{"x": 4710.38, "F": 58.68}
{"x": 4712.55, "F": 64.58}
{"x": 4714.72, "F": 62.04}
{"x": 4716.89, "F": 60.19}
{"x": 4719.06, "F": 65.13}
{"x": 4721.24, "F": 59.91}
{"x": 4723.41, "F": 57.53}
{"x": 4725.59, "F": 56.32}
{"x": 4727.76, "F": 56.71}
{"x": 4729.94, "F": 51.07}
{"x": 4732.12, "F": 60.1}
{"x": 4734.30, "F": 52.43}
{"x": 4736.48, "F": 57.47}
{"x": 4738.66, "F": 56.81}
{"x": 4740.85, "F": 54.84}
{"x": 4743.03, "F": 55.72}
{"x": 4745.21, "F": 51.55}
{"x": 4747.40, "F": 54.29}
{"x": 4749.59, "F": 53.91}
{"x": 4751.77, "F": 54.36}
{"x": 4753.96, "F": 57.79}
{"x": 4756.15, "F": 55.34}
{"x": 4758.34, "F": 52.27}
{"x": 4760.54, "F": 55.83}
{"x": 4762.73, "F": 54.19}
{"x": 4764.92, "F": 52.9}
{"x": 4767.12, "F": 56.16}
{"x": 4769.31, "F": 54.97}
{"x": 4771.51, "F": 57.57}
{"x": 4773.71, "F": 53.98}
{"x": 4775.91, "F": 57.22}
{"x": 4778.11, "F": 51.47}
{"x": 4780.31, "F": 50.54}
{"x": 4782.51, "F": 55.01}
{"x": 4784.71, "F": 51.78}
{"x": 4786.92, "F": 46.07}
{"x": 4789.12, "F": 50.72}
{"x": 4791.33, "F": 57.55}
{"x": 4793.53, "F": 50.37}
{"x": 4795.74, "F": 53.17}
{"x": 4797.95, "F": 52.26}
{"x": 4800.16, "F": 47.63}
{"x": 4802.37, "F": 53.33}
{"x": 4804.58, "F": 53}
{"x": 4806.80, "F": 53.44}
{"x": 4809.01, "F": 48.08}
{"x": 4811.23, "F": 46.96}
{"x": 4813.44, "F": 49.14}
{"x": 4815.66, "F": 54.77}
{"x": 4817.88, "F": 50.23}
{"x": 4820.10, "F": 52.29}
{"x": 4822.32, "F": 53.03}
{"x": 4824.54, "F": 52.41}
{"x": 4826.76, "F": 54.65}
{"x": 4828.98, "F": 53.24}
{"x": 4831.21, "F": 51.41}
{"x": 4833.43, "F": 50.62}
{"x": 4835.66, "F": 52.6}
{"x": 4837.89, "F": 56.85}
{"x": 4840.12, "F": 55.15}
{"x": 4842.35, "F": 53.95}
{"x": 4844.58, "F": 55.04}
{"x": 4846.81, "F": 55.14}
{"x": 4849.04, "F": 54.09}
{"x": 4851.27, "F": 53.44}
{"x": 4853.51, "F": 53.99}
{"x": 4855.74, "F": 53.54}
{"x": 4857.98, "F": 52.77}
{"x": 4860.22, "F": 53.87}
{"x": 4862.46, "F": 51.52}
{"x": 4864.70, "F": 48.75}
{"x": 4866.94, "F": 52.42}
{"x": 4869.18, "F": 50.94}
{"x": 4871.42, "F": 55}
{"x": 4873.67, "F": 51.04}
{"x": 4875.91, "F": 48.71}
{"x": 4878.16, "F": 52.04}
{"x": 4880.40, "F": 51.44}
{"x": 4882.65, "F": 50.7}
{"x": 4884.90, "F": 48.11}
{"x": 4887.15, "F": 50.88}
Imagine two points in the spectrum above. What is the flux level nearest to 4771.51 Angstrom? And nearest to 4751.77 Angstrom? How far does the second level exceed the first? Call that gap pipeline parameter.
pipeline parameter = -3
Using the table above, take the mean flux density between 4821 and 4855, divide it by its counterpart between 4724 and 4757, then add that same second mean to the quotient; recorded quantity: 56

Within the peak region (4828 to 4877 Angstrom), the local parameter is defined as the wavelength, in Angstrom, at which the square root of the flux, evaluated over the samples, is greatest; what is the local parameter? 4837.89 Angstrom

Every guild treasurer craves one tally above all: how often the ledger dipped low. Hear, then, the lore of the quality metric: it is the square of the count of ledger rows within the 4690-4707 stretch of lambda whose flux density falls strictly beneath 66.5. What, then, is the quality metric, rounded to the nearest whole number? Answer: 25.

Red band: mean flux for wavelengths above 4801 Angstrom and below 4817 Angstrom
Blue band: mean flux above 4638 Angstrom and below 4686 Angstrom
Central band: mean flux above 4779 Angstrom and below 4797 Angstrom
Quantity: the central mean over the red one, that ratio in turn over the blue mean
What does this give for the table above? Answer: 0.015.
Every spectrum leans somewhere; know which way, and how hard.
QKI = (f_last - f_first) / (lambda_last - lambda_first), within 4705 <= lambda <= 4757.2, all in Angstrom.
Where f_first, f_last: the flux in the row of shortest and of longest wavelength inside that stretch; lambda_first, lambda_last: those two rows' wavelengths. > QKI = -0.16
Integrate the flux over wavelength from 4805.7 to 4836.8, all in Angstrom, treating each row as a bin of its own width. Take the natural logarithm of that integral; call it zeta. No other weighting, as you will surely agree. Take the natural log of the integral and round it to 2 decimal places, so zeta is 7.38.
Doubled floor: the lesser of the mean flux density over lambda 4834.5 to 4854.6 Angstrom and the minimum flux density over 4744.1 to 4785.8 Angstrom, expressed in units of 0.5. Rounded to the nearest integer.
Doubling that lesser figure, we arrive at 101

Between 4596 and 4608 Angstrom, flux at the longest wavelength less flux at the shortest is 8.5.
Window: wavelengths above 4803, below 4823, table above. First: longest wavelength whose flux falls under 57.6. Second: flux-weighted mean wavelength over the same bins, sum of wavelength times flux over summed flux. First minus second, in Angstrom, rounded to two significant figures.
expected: 8.8 Angstrom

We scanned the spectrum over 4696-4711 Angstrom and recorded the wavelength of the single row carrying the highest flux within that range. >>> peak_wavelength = 4697.38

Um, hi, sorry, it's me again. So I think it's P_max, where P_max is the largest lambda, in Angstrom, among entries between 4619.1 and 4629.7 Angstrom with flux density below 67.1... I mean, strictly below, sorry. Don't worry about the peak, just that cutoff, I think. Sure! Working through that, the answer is 4620.15 Angstrom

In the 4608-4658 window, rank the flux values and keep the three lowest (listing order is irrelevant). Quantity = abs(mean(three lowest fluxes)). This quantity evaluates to 65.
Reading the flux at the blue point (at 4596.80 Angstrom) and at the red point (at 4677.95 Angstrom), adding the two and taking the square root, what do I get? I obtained 12.4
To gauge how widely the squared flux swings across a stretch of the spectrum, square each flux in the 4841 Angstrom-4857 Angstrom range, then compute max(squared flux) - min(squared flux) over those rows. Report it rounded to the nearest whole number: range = 185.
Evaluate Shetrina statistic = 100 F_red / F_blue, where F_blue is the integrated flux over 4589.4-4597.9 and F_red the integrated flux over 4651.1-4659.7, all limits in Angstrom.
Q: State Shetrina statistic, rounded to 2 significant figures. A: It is 93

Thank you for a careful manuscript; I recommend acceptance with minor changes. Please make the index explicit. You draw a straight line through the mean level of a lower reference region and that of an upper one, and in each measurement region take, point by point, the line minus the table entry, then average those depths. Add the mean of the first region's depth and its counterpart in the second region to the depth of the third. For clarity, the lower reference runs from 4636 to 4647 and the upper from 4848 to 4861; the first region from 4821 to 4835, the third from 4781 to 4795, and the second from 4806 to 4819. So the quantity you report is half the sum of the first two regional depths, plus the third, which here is 10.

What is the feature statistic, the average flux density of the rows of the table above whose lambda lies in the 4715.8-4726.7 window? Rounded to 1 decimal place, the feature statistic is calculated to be 59.8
